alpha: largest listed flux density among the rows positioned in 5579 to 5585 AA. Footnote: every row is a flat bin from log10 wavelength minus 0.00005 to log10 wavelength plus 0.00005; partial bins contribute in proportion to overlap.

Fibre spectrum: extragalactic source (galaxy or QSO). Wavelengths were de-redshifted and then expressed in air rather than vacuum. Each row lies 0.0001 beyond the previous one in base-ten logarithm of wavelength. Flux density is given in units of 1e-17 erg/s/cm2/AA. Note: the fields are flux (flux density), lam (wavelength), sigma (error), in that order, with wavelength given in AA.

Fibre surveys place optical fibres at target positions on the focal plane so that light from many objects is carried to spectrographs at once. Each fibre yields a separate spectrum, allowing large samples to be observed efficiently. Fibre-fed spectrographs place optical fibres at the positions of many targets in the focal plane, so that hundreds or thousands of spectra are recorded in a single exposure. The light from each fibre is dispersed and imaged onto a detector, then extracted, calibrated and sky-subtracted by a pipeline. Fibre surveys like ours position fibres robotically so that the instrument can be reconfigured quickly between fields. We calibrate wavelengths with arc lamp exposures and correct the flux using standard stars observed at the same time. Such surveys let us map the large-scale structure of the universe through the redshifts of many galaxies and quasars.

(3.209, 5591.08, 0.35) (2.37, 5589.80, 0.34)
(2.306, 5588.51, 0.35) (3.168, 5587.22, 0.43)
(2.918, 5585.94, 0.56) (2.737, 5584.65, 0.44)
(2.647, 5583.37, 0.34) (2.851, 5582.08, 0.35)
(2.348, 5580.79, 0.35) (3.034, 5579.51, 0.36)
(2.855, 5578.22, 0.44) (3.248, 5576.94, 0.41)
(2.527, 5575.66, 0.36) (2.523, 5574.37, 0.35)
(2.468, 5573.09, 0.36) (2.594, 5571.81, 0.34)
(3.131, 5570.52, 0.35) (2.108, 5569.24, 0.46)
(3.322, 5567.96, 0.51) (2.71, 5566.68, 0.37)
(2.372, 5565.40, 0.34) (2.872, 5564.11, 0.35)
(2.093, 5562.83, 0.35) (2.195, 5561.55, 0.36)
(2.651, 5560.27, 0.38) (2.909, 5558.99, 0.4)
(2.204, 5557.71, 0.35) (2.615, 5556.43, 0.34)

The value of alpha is 3.034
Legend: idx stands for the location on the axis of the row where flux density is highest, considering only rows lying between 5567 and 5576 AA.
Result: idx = 5567.96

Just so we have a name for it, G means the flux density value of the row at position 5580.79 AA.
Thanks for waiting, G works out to 2.348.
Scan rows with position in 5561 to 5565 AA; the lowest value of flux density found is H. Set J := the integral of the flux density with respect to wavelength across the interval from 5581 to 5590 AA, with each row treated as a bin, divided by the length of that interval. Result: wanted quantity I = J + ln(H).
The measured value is 3.45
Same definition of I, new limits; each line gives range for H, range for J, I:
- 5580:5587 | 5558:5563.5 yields 3.30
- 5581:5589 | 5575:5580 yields 3.75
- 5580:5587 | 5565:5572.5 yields 3.57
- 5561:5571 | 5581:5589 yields 3.49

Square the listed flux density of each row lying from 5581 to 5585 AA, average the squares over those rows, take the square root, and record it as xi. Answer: 2.75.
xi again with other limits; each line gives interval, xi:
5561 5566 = 2.40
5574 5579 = 2.80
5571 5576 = 2.53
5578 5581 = 2.76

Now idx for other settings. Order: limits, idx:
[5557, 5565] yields 5558.99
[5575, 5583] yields 5576.94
